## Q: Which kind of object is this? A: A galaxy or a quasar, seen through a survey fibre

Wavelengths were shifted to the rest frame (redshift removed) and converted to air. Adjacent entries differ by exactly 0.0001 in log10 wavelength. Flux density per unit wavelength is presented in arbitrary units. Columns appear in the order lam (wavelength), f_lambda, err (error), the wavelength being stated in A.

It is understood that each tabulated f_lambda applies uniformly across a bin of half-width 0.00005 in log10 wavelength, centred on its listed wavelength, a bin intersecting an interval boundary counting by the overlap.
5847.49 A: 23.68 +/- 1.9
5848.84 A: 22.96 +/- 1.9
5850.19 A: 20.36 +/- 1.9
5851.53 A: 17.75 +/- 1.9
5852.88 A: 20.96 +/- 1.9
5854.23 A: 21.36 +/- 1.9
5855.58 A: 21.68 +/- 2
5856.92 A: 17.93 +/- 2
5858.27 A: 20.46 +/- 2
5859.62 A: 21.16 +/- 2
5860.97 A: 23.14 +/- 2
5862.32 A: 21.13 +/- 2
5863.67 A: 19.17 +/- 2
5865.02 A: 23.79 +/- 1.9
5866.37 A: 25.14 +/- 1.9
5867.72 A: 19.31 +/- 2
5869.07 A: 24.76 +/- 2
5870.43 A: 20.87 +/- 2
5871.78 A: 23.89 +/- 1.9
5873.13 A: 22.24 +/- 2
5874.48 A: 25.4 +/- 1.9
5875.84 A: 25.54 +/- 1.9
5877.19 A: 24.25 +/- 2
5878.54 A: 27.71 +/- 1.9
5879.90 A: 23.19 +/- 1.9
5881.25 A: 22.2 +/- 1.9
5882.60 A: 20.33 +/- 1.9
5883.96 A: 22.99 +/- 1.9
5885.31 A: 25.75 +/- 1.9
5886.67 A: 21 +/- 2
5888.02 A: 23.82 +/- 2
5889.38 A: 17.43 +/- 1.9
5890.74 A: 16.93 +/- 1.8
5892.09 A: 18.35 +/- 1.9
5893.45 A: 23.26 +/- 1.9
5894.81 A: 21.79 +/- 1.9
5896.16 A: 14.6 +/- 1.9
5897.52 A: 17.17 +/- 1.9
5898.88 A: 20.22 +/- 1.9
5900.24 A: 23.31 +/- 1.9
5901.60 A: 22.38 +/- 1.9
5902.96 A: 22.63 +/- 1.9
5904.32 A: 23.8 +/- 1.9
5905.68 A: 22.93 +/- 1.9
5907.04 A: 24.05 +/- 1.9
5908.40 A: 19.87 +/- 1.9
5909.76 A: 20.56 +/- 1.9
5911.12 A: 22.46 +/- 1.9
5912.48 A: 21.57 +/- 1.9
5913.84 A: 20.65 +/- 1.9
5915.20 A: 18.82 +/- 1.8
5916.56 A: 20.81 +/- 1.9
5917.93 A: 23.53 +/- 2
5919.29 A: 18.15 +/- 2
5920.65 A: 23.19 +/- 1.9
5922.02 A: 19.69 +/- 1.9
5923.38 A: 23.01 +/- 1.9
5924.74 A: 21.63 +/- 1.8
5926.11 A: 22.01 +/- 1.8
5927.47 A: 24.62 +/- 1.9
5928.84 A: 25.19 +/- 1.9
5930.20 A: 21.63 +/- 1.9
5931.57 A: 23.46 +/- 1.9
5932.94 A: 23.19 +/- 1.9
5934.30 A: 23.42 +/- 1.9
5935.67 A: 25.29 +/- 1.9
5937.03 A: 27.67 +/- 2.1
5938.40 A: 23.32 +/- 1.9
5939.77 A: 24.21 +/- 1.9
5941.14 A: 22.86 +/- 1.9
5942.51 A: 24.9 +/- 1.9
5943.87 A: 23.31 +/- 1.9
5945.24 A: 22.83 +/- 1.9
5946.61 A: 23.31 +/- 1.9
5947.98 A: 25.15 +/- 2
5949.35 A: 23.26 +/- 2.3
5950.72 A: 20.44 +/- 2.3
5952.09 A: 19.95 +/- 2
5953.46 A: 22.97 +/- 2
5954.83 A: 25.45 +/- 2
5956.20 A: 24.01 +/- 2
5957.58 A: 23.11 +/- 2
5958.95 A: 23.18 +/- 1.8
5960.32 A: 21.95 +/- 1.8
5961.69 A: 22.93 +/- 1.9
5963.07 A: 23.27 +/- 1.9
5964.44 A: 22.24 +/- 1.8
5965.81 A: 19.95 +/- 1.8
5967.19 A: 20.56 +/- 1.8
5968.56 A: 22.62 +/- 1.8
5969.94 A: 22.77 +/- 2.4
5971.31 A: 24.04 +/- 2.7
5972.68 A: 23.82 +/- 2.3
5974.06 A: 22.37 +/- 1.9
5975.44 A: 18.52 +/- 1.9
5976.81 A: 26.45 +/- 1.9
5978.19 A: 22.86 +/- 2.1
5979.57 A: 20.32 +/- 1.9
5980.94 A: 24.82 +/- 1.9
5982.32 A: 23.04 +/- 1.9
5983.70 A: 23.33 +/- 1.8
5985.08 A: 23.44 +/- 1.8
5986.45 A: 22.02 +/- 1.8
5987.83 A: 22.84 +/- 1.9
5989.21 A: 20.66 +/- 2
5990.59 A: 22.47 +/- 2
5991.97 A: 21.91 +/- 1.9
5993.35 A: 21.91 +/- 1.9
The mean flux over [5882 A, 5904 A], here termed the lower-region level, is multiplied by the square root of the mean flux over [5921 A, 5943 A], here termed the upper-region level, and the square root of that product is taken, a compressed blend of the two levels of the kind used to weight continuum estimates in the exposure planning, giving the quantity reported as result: 10.0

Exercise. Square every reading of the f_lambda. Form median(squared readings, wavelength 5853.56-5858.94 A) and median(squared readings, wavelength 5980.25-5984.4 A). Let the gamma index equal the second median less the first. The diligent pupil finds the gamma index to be 107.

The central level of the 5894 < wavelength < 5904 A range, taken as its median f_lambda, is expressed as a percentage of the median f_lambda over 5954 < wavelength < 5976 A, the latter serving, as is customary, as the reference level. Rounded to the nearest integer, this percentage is 95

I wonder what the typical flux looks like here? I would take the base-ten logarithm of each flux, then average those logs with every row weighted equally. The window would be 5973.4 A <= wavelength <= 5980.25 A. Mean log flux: 1.34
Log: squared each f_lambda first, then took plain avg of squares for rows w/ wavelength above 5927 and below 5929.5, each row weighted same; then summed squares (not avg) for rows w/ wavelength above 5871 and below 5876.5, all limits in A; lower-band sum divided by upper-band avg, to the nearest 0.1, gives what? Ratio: 3.8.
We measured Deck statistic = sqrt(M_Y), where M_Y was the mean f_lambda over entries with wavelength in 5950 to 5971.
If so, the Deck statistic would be 4.73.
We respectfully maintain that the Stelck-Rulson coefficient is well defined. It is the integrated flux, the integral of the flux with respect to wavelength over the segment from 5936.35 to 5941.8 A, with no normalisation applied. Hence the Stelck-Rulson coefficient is 134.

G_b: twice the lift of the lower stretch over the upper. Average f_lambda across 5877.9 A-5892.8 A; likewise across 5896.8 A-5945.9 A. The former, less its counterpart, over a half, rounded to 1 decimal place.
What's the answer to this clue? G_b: -1.3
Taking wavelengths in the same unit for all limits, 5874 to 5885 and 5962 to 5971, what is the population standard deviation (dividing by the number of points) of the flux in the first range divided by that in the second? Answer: 1.8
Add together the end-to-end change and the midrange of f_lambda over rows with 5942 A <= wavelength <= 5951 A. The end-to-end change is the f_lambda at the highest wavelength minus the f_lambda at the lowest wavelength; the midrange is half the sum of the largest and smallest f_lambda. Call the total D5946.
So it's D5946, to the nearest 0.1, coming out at 18.3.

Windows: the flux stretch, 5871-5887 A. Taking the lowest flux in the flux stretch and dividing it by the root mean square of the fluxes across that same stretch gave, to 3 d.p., 0.854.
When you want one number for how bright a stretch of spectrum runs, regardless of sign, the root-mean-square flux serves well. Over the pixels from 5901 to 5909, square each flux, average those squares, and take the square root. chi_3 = 22.7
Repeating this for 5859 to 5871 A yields 22.2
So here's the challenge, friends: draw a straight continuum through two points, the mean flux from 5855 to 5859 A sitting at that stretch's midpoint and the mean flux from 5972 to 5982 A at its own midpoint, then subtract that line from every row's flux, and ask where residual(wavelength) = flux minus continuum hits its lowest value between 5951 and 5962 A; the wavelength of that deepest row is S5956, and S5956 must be 5952.09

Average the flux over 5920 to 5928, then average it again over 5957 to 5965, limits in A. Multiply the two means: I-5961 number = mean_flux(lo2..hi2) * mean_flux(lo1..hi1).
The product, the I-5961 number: 509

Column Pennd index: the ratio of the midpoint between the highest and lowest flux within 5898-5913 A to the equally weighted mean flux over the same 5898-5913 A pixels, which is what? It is 0.99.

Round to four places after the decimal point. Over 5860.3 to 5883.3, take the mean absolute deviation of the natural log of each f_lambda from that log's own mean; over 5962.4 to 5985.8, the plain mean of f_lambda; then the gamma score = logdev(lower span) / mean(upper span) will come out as 0.0037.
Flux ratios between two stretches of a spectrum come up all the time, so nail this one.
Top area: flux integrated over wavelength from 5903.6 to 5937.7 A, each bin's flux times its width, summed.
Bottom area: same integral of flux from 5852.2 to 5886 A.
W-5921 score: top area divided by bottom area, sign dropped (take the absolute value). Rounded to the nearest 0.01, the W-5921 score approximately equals 1.00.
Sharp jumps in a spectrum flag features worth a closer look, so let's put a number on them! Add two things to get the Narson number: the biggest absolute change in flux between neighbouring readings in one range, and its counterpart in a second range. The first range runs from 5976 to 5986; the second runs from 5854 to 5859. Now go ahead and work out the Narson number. 8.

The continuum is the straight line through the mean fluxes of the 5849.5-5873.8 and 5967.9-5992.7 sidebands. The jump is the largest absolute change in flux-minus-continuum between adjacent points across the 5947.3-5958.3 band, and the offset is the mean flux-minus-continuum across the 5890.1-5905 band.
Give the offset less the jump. -4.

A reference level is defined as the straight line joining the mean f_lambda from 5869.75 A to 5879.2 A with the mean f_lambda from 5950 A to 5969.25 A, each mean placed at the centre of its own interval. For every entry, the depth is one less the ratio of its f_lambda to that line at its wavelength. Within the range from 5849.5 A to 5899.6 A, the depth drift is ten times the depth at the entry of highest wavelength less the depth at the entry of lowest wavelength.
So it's -0.3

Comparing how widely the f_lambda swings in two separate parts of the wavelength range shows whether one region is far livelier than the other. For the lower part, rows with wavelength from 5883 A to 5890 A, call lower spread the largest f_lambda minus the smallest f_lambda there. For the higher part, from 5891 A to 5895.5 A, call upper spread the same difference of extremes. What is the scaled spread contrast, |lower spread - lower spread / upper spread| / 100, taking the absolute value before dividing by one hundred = 0.066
